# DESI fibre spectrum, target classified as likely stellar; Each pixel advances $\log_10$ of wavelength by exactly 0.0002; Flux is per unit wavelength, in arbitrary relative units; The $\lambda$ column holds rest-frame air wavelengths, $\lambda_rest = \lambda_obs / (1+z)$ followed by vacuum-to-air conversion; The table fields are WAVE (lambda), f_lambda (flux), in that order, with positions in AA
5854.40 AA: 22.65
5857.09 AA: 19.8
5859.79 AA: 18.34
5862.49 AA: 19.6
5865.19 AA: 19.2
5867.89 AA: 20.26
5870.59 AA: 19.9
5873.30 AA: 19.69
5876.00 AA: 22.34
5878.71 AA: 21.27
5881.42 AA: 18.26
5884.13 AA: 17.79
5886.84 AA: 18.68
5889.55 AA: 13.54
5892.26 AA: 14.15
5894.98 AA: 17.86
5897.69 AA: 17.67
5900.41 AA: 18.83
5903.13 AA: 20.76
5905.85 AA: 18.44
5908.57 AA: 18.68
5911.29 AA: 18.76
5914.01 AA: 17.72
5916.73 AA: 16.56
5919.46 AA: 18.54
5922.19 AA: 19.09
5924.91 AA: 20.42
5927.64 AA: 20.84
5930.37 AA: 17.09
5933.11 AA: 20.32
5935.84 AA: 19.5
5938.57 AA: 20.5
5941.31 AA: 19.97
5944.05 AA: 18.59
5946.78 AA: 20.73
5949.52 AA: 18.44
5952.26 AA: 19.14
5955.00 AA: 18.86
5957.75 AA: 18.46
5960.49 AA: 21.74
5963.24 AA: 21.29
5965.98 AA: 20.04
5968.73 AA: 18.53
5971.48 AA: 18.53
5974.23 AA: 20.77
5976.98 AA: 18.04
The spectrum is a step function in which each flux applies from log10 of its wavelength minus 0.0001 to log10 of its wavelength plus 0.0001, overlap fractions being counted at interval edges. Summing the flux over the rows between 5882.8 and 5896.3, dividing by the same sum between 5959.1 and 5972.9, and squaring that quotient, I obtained 0.67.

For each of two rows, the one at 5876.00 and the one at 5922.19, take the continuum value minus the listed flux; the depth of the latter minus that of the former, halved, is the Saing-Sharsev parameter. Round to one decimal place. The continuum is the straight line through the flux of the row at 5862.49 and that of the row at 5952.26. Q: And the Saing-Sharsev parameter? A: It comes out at 1.5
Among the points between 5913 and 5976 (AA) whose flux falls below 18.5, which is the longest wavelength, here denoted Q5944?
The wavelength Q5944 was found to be 5957.75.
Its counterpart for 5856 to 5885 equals 5884.13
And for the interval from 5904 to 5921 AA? 5916.73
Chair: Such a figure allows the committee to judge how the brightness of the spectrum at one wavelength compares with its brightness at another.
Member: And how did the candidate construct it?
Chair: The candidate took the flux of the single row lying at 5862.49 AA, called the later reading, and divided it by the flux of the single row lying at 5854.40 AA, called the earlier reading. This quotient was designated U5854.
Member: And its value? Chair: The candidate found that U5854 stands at 0.87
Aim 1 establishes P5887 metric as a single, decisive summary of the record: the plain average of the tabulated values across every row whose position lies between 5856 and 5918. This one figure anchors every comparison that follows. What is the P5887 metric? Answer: 18.6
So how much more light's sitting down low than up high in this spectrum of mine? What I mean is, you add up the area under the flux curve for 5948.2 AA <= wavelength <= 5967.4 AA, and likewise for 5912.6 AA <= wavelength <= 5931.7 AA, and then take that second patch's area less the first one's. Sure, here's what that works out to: -23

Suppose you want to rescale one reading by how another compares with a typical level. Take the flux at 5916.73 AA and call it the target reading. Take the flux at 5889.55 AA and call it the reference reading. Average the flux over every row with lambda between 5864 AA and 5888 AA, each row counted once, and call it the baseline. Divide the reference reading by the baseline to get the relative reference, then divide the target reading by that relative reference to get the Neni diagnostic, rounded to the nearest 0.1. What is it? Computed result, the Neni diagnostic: 24.1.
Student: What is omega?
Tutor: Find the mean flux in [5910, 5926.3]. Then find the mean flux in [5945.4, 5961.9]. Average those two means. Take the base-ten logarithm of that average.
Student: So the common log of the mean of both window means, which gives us 1.28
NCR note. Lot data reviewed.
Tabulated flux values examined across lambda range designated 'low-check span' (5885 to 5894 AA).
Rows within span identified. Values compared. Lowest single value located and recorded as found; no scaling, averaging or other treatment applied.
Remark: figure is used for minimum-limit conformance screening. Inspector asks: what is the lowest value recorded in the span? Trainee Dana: 13.54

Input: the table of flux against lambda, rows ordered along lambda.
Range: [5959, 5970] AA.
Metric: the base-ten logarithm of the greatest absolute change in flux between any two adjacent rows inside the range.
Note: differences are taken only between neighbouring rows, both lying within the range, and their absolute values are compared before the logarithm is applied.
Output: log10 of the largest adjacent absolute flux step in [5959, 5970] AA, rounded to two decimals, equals 0.18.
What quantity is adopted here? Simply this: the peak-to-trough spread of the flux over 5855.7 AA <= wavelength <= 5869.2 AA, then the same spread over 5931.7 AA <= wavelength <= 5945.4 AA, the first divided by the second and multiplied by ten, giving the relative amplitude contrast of 10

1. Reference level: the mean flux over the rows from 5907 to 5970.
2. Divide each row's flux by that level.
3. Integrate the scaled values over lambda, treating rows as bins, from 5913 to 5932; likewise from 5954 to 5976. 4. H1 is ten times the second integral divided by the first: 12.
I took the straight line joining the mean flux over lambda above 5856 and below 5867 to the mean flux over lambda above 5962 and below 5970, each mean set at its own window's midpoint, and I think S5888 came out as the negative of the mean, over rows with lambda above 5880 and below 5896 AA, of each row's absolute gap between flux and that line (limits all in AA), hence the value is -2.7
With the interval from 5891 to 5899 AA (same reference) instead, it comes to -2.9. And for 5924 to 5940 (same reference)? -1.0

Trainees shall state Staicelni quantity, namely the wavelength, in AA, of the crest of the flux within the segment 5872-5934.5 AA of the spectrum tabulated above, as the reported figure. 5876.00 AA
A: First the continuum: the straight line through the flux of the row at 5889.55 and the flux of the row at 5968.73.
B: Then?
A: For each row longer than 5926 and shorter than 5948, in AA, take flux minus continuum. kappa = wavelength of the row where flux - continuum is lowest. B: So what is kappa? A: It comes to 5930.37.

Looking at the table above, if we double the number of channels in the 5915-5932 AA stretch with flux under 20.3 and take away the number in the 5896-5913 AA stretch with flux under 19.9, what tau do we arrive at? 3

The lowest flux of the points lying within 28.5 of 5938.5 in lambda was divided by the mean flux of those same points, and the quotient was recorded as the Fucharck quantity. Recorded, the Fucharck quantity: 0.86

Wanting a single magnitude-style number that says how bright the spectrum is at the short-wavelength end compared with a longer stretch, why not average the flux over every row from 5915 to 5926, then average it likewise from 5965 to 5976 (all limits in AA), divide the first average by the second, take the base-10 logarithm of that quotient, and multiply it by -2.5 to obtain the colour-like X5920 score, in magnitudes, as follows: 0.046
